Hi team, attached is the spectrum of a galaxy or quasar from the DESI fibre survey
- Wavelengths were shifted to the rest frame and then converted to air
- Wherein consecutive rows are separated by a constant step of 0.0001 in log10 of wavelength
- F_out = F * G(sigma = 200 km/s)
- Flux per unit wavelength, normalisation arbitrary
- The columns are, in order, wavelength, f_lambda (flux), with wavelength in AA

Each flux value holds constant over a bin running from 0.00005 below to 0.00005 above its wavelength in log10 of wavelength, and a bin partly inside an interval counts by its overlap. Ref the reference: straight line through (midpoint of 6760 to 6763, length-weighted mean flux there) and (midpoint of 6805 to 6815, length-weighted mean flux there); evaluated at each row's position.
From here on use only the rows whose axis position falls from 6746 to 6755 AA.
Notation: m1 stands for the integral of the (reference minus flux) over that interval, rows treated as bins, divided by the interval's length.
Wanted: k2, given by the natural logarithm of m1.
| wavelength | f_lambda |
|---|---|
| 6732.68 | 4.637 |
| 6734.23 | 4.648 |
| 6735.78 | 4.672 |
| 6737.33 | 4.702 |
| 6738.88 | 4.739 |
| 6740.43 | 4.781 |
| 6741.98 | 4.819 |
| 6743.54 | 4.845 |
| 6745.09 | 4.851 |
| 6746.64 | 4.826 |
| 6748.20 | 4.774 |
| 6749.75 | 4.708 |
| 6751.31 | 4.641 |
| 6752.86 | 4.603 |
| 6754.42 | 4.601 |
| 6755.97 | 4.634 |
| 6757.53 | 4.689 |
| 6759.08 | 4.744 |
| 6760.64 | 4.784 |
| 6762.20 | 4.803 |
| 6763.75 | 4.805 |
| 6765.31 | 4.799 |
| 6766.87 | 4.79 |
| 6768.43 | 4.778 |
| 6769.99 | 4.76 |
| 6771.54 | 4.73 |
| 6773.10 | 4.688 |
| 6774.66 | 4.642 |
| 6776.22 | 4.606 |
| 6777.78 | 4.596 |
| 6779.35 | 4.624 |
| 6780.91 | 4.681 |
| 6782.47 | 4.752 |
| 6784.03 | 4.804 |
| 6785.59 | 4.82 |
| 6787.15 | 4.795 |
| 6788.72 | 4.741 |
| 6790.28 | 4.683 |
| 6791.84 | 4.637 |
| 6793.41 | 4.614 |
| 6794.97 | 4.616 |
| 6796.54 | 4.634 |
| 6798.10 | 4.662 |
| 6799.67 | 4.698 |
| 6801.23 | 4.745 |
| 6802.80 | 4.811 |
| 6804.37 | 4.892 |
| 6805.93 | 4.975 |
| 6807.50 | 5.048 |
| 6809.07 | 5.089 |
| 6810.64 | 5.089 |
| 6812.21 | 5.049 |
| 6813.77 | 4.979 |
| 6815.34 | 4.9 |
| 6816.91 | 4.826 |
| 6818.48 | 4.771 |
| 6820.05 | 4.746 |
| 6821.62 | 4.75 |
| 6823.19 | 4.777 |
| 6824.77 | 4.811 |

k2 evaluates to -2.89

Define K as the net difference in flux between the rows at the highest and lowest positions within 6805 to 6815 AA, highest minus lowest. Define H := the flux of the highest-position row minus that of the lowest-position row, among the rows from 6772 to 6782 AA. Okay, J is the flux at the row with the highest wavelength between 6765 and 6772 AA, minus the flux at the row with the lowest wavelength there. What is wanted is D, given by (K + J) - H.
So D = -0.06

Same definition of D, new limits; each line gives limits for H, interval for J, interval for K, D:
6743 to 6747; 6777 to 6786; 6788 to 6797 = 0.14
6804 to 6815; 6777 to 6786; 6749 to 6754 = 0.03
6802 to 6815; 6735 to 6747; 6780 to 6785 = 0.11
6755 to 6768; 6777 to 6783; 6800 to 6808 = 0.30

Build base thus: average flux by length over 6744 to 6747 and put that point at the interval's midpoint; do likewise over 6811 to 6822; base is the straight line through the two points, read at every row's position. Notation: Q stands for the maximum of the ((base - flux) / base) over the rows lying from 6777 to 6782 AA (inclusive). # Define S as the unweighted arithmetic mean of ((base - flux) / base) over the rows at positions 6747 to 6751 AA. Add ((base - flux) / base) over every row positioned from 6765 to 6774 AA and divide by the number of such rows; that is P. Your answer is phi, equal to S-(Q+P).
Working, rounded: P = 0.021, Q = 0.055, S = 0.02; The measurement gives -0.053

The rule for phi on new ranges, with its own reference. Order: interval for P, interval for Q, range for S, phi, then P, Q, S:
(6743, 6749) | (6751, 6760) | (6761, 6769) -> -0.045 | 0.006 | 0.052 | 0.01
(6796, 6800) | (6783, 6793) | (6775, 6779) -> -0.036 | 0.042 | 0.047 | 0.05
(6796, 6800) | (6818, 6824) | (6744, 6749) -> -0.062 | 0.042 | 0.027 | 0.01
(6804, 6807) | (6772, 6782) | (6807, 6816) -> -0.073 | -0.013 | 0.055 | -0.03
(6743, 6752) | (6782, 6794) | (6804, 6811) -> -0.098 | 0.016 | 0.052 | -0.03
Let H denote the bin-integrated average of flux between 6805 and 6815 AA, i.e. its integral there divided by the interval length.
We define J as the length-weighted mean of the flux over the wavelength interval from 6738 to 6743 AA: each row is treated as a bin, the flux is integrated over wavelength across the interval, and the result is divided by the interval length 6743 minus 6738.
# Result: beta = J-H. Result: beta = -0.25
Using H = 5.03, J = 4.78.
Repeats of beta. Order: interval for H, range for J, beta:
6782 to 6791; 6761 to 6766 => 0.03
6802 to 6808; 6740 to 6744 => -0.11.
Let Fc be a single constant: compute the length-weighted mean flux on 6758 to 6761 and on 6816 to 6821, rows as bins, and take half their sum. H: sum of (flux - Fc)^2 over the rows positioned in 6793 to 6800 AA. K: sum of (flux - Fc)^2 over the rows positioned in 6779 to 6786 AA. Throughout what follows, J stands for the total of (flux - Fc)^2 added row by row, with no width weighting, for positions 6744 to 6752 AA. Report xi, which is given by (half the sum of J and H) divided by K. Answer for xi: 1.7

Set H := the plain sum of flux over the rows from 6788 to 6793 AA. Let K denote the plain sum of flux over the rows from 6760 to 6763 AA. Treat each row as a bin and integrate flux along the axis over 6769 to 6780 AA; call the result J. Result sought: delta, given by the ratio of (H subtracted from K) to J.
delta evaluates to -0.09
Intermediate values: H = 14.1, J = 51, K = 10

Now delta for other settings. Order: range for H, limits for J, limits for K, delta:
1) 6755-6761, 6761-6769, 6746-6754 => 0.12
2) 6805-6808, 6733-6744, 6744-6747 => -0.01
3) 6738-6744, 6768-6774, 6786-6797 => 0.48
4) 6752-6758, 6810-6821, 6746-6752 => 0.01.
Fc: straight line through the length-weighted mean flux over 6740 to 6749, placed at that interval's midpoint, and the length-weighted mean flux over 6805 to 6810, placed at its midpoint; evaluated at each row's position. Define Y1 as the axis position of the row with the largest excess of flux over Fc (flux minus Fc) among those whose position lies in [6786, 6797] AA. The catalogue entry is 6787.15 AA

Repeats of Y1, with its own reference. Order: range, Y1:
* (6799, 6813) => 6809.07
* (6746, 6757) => 6746.64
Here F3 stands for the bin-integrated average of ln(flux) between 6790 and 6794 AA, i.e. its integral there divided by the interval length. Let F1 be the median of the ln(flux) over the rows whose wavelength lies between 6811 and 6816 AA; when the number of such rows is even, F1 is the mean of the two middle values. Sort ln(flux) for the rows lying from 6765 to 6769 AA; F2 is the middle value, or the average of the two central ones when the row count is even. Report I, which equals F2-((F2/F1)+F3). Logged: -0.94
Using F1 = 1.61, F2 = 1.567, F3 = 1.53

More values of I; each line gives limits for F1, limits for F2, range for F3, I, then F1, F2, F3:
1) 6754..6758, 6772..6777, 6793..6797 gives -1.00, 1.53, 1.535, 1.53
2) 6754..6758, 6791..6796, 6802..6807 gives -1.06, 1.53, 1.530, 1.59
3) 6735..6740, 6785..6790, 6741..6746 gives -1.02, 1.55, 1.568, 1.58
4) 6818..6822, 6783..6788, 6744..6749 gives -1.01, 1.56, 1.569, 1.57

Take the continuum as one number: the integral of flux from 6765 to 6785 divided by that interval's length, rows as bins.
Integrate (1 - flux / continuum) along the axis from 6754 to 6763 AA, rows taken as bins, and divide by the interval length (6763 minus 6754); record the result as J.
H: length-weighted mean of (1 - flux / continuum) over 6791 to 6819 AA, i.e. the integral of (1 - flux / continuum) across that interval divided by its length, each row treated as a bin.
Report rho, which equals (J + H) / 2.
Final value -0.014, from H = -0.027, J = -0.0006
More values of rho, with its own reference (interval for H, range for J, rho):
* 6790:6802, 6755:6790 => 0.003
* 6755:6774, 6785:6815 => -0.016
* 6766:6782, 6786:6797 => 0.005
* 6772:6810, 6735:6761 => -0.006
